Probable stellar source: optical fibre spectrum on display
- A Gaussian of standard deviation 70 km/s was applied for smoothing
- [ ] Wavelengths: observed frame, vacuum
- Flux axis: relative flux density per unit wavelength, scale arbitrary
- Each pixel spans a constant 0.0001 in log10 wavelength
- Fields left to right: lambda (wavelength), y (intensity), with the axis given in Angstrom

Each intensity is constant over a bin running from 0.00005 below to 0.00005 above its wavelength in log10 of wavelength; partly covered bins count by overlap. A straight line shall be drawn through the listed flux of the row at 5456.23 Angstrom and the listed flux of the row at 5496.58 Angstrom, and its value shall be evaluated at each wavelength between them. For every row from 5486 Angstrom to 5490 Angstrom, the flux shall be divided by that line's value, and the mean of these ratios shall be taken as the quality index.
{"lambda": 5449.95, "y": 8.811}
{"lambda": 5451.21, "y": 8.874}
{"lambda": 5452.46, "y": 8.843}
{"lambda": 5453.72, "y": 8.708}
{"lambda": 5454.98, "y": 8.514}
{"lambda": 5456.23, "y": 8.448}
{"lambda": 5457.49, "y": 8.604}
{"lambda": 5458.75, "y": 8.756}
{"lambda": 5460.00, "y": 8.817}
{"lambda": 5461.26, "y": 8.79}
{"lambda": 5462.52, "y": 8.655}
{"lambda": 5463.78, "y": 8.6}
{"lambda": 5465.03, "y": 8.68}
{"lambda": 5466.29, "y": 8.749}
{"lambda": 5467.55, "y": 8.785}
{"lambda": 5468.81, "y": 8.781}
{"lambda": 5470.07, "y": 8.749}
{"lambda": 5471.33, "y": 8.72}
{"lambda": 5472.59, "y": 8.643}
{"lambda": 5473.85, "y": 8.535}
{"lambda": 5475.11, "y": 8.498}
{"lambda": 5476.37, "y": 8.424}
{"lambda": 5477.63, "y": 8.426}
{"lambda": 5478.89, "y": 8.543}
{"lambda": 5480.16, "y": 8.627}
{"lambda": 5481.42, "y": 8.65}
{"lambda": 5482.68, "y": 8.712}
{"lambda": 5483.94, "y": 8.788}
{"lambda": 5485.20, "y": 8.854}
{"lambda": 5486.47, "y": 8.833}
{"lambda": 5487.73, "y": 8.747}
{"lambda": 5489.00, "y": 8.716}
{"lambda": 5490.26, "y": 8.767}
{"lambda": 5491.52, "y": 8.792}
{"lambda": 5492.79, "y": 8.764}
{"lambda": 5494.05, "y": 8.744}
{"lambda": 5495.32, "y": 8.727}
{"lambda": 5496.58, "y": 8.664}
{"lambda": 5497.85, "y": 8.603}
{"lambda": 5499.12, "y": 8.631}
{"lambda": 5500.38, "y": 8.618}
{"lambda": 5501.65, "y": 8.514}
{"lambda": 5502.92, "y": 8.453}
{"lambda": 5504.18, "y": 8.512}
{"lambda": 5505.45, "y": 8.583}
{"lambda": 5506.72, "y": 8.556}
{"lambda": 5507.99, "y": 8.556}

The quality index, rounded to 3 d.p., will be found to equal 1.017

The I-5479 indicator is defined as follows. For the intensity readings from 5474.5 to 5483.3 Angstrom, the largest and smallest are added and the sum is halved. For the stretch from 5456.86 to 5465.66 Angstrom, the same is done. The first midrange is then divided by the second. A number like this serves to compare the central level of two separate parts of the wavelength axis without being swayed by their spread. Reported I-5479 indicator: 0.98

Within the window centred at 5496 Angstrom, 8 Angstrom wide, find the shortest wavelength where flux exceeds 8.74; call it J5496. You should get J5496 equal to 5492.79 Angstrom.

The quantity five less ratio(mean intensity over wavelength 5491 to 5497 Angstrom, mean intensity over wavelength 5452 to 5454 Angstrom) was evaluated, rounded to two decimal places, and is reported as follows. 4.00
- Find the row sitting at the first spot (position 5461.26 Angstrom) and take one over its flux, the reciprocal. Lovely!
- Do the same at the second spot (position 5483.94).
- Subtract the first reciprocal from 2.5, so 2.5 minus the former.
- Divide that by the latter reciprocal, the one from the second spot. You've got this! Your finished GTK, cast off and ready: 21.0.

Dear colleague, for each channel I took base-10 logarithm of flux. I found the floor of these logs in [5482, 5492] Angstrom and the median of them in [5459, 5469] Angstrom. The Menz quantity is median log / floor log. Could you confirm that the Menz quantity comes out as 1.00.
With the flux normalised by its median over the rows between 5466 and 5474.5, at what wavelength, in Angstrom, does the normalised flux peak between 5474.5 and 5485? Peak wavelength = 5483.94 Angstrom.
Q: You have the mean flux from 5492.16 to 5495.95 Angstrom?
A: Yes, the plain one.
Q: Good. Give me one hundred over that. 11.4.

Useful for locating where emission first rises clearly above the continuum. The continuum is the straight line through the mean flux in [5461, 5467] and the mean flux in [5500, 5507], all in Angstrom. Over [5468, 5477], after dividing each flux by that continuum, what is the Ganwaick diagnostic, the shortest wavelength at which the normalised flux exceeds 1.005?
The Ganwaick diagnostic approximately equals 5468.81 Angstrom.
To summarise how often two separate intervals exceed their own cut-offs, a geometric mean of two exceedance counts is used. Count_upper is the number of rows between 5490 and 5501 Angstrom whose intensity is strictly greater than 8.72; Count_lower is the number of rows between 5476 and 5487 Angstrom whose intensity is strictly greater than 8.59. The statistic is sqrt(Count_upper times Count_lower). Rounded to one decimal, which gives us 5.5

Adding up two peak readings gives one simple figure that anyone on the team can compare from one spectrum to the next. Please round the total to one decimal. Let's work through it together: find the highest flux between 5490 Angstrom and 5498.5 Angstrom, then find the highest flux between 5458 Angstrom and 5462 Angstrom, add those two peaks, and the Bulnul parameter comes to 17.6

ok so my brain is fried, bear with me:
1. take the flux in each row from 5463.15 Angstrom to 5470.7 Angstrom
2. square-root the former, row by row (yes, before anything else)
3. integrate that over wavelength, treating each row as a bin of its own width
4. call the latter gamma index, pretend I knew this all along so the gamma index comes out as 22.3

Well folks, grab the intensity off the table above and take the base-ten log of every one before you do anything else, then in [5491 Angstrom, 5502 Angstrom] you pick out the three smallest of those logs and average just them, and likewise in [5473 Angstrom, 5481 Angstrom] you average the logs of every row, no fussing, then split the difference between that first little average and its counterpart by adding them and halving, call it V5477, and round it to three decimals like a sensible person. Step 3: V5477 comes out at 0.932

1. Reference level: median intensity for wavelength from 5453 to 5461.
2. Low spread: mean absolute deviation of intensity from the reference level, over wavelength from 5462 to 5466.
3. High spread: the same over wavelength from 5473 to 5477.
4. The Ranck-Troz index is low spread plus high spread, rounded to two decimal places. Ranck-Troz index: 0.20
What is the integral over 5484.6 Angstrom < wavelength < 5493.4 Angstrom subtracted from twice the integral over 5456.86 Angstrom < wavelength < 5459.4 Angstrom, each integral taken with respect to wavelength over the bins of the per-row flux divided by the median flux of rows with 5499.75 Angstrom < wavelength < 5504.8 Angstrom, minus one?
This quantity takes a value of -0.2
